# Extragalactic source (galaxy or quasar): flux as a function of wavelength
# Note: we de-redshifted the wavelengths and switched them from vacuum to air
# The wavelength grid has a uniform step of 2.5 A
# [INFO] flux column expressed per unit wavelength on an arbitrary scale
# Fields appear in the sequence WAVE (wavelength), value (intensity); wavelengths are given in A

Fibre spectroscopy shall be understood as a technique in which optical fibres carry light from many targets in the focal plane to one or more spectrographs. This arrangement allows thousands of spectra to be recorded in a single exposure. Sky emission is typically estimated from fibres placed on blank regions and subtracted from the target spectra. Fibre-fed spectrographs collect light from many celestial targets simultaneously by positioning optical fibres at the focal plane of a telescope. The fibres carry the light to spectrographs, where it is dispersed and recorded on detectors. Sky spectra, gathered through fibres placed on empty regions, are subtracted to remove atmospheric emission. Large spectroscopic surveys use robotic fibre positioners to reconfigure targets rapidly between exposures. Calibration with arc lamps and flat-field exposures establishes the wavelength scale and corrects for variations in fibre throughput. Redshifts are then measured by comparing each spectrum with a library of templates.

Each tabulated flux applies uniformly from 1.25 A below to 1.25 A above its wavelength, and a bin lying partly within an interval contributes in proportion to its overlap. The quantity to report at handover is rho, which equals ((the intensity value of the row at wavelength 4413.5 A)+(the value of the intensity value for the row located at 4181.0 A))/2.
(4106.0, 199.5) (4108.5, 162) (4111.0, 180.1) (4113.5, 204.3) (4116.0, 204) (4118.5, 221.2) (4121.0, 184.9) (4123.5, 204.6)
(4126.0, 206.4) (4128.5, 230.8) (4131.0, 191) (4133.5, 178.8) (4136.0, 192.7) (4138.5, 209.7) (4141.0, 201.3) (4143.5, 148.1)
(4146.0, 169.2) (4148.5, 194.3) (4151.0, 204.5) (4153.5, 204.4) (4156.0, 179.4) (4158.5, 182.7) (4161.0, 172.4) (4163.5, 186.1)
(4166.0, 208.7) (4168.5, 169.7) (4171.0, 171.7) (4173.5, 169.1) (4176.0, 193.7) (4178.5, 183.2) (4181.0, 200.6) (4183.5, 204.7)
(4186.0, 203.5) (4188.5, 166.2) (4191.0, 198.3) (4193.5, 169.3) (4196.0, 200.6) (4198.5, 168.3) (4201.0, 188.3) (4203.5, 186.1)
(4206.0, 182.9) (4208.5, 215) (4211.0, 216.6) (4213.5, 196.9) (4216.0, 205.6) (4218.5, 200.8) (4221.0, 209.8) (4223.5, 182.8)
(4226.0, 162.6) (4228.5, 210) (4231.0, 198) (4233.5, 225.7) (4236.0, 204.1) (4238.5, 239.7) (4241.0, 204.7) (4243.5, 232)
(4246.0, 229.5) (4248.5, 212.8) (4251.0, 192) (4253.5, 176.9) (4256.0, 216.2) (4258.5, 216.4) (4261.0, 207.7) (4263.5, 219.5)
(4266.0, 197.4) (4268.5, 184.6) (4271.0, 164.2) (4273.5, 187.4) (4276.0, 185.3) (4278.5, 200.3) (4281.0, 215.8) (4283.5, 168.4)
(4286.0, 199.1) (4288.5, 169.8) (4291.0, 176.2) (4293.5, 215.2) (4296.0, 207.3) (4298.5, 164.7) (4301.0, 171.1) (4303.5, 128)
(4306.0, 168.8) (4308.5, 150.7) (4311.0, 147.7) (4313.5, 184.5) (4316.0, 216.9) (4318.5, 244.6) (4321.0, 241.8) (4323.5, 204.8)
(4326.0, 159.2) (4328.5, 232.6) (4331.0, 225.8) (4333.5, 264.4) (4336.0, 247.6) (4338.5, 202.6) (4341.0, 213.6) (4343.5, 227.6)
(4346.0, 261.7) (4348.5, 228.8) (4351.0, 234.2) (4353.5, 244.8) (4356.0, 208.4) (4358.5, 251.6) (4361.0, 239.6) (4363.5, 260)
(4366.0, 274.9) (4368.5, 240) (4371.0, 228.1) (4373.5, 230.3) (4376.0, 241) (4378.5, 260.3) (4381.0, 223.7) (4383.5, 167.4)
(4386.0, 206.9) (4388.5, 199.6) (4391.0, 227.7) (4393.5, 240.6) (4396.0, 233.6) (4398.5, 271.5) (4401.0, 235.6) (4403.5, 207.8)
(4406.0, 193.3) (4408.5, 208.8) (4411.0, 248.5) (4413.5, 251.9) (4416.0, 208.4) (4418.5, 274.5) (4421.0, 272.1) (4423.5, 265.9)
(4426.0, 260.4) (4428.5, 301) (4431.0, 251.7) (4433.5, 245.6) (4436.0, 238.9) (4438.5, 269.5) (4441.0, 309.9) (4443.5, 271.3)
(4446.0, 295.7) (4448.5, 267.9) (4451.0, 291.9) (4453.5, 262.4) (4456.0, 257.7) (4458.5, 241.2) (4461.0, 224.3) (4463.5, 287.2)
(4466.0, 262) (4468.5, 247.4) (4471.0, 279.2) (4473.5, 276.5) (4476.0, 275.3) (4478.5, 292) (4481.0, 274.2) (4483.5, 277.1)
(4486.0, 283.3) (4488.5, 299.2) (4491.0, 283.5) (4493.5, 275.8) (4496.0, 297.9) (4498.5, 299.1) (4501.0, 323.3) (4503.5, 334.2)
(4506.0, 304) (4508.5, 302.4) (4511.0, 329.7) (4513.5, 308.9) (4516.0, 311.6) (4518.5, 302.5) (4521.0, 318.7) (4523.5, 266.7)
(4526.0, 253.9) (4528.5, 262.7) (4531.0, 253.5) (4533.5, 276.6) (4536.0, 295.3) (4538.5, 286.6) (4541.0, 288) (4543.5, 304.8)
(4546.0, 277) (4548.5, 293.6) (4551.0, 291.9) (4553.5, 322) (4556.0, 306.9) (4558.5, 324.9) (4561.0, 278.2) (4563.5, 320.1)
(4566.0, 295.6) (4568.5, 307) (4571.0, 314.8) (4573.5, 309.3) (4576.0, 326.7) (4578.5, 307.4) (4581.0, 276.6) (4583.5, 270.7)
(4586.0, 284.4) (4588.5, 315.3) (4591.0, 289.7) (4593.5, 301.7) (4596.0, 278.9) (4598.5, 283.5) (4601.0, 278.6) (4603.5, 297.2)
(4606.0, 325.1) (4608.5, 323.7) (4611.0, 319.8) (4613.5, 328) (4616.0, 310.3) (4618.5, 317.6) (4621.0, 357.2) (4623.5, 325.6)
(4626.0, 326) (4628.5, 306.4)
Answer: 226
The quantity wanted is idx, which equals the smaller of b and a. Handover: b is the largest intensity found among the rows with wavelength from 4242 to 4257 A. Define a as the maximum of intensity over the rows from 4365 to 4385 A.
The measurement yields 232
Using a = 274.9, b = 232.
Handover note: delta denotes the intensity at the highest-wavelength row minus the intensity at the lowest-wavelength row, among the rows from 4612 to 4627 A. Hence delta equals -2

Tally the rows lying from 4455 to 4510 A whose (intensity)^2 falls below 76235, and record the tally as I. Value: 8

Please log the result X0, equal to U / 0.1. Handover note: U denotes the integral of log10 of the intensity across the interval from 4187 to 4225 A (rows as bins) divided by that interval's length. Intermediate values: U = 2.28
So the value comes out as 22.8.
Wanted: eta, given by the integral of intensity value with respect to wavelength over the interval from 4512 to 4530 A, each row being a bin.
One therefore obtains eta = 5208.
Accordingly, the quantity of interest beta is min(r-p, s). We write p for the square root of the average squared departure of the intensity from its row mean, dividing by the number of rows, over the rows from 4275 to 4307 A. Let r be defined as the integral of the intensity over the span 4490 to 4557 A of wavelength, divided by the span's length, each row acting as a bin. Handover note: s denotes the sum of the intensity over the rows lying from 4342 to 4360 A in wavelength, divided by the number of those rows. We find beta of 237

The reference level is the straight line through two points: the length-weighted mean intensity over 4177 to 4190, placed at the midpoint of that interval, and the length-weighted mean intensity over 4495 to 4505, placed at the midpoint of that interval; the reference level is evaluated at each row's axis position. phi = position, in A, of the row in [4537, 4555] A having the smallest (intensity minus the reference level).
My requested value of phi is 4546.0 A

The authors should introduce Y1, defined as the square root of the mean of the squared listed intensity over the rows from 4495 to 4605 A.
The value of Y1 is 298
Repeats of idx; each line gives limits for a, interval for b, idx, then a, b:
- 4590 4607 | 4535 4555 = 322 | 325.1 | 322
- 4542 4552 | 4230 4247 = 240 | 304.8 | 239.7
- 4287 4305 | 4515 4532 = 215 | 215.2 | 318.7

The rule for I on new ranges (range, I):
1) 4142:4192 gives 20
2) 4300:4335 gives 14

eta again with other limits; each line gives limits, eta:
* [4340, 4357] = 3942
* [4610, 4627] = 5550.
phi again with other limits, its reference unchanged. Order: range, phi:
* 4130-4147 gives 4143.5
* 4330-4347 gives 4338.5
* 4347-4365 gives 4356.0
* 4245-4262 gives 4253.5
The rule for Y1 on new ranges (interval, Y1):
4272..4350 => 203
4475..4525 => 299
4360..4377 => 245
